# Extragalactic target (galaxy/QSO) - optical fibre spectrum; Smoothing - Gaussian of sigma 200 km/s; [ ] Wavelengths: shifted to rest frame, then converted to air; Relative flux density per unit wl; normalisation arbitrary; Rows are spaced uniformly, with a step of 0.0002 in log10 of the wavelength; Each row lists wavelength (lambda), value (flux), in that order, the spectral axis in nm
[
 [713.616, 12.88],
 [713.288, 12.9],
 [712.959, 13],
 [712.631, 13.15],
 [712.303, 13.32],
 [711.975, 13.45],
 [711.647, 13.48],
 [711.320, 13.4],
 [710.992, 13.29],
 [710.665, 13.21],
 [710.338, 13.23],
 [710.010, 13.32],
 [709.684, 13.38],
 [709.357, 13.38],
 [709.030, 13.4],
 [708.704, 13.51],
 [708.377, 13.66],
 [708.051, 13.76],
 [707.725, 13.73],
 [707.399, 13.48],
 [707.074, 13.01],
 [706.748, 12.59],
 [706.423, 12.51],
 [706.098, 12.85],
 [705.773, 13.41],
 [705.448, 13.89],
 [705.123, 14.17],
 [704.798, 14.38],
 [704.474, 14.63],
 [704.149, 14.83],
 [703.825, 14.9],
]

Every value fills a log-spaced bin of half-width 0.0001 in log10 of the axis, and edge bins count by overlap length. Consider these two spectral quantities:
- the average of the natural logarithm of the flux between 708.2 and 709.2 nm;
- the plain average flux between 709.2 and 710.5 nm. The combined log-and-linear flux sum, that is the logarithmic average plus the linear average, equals 15.9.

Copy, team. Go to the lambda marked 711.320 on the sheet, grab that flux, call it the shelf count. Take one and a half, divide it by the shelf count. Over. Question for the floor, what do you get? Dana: 0.112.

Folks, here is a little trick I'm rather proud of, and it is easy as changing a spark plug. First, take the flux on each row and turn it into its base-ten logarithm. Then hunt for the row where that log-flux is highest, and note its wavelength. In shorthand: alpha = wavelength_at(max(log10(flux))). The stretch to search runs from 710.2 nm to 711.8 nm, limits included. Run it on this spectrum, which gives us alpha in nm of 711.647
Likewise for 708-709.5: 708.051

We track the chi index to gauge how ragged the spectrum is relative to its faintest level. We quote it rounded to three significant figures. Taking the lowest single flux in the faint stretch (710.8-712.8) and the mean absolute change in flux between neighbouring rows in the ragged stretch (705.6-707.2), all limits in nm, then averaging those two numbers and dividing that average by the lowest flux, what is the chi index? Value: 0.513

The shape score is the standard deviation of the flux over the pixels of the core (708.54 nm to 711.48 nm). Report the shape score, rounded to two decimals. 0.09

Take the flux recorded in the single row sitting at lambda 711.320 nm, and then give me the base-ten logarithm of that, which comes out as 1.13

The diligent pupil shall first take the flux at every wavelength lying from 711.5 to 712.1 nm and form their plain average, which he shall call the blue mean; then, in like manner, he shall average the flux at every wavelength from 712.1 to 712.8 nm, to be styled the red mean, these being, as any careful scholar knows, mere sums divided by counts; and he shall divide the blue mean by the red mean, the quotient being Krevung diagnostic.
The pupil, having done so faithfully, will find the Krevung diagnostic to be 1.02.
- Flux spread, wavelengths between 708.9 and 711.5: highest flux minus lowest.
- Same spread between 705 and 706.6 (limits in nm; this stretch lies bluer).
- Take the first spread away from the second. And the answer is 1.5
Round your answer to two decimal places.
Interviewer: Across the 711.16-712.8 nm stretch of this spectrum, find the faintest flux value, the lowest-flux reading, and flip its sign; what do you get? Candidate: -13.15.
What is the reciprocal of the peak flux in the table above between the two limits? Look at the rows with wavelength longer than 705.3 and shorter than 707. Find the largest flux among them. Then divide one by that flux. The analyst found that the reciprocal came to 0.0720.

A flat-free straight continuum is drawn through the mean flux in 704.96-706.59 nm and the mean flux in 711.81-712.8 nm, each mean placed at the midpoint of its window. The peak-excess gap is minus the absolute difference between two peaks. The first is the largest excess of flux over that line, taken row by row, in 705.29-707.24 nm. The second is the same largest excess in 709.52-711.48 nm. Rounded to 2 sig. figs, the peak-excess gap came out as -0.44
